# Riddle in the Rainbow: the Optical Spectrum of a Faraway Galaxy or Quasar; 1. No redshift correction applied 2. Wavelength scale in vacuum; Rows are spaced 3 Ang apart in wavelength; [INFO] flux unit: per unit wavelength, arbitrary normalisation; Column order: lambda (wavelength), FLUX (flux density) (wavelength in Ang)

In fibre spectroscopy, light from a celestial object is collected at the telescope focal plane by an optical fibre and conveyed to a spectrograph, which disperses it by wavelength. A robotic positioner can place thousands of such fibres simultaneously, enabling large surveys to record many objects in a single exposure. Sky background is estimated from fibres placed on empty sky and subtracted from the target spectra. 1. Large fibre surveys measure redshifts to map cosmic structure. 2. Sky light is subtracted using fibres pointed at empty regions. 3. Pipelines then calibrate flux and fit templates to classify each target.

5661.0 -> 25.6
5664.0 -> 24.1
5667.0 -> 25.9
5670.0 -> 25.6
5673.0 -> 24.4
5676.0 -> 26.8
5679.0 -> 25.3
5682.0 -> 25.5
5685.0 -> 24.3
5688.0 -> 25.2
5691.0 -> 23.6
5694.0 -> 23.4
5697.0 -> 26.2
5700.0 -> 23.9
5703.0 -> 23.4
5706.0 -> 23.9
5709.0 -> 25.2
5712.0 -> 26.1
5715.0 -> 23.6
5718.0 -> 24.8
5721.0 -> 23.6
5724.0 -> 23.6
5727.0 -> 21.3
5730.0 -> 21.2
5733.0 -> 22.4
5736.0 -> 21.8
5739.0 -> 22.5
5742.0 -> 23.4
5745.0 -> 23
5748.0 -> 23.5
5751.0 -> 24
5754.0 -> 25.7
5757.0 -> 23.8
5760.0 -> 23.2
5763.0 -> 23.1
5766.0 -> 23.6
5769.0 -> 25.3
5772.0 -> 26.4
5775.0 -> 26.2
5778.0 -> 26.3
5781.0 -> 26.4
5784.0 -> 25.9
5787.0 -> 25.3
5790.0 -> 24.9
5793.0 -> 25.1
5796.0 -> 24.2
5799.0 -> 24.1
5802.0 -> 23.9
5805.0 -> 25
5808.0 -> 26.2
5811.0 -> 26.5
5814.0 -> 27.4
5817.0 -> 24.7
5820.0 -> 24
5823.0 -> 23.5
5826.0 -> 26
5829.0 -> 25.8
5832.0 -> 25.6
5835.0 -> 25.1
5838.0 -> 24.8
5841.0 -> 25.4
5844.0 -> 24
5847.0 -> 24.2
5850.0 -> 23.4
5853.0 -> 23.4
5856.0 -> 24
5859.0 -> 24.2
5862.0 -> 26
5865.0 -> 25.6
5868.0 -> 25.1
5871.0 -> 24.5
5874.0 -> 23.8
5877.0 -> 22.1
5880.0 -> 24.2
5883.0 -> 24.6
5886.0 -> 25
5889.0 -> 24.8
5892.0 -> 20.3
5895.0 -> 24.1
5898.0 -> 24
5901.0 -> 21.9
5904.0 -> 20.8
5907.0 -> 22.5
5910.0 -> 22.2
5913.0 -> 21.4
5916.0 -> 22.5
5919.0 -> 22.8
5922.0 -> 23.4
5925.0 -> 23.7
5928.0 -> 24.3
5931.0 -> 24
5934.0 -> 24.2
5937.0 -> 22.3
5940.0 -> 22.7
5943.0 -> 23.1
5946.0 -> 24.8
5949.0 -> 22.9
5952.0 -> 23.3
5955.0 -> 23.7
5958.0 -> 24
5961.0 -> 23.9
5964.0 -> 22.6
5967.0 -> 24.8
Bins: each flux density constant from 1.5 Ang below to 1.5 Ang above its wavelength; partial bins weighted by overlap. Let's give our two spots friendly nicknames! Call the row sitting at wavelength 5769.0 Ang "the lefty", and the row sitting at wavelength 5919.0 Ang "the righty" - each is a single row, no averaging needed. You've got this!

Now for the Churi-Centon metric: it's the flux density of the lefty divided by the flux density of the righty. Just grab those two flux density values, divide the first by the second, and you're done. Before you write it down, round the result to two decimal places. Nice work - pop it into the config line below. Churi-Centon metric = 1.11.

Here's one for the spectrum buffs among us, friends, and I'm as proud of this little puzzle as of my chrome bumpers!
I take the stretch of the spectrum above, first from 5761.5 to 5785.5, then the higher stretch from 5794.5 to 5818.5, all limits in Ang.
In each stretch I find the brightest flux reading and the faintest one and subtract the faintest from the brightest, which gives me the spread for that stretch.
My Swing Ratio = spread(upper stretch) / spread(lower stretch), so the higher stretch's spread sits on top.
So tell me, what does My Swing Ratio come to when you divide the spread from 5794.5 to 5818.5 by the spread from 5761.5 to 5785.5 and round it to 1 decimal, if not 1.1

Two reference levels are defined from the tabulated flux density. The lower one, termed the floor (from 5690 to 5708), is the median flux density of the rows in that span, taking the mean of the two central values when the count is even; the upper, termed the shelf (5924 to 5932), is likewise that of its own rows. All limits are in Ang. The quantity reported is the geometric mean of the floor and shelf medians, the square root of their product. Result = 23.9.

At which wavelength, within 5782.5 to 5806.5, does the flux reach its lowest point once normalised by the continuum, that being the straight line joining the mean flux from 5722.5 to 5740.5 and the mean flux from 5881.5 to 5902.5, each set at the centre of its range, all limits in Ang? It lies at 5802.0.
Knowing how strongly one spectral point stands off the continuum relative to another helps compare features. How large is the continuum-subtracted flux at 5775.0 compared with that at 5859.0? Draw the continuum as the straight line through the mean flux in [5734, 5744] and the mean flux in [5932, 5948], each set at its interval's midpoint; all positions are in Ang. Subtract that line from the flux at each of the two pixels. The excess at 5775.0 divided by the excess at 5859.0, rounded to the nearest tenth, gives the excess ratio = 3.1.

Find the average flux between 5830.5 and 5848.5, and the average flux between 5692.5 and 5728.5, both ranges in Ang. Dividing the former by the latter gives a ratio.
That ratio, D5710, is 1.03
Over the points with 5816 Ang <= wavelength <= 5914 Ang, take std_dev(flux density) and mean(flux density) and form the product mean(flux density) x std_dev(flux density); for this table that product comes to 35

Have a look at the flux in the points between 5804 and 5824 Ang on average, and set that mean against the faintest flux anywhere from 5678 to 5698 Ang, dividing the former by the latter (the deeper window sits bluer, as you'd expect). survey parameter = 1.08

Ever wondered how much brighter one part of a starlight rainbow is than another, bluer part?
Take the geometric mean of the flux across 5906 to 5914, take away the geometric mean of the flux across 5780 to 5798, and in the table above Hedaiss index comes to -3.3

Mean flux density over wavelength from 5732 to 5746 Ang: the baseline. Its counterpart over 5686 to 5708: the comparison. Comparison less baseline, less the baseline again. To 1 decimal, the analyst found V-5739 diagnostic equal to -21.0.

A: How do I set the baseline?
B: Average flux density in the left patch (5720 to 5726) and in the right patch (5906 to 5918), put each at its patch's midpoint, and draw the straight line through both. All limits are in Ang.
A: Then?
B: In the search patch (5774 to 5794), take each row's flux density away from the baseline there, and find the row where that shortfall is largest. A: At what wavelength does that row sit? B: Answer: 5790.0 Ang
